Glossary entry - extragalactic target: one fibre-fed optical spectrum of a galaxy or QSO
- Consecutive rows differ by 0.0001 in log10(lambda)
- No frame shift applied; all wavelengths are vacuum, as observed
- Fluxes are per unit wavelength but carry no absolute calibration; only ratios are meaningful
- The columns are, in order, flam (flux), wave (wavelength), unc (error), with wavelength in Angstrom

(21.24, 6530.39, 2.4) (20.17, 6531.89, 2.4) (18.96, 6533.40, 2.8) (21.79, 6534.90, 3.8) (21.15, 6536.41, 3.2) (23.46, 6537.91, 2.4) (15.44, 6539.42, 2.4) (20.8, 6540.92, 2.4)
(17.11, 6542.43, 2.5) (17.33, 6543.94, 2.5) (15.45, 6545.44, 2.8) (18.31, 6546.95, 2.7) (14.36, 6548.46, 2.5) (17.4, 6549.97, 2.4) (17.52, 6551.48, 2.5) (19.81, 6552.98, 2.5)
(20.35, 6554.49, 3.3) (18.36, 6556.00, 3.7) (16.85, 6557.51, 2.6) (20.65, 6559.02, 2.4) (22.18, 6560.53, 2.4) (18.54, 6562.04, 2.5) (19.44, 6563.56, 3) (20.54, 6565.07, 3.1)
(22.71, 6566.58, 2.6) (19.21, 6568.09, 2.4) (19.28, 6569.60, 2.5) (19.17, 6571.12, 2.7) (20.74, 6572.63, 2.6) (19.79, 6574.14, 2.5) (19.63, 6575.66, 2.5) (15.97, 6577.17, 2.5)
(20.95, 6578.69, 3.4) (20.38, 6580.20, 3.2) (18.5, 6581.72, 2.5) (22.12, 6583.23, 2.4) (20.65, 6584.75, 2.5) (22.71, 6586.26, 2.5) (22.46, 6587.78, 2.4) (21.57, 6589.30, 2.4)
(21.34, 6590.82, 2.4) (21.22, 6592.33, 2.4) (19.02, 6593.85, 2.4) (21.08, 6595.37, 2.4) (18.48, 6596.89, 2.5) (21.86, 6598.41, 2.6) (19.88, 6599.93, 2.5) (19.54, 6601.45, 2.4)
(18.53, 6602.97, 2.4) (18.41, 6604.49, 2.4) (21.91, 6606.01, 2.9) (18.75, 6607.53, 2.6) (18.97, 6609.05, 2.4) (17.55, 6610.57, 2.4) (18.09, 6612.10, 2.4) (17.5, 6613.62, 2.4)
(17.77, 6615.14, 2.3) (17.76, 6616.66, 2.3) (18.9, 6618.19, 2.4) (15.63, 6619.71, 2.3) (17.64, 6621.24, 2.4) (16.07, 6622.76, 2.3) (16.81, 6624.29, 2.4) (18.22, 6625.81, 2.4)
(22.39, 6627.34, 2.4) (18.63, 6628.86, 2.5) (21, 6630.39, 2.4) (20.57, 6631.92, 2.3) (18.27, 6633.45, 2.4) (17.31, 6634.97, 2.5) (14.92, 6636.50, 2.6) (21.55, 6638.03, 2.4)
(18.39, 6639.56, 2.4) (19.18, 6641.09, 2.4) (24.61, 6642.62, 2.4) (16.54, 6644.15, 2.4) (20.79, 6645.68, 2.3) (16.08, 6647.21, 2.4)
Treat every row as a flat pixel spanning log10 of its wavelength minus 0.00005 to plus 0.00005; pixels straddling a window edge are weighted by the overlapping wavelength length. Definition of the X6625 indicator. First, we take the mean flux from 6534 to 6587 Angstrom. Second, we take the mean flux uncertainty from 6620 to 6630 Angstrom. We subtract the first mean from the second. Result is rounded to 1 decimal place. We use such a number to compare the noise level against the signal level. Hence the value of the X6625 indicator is -17.0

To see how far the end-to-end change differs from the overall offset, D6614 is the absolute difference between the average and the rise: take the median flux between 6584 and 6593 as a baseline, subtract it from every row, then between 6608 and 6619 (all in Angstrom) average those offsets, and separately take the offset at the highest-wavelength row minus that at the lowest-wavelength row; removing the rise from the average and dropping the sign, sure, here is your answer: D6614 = 3.3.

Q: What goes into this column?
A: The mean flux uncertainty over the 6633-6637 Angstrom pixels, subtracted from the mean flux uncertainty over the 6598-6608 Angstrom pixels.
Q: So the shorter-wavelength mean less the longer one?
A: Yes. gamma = 0.04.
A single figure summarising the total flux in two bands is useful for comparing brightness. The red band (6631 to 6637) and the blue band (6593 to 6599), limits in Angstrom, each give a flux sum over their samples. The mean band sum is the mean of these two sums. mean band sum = 75.8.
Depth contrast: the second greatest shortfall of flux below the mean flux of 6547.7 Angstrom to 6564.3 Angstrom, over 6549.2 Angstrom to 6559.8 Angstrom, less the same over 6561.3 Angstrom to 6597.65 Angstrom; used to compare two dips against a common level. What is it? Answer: 1.1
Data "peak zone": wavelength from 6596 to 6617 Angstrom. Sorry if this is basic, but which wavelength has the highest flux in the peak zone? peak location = 6606.01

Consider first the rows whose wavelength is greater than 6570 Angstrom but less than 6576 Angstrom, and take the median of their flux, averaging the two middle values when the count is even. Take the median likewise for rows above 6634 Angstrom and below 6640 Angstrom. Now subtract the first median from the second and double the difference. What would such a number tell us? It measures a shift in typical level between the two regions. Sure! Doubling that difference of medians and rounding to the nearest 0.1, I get -3.7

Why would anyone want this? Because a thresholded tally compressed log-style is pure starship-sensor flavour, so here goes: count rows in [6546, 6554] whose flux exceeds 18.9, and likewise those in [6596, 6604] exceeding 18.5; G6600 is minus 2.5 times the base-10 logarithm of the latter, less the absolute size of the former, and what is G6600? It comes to -2.5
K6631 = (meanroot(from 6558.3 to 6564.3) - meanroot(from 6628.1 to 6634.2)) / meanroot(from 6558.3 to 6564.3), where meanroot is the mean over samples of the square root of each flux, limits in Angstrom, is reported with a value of 0.01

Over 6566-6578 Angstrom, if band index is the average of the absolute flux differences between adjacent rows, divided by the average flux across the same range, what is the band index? 0.073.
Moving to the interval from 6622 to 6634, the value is 0.114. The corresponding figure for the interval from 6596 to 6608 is 0.098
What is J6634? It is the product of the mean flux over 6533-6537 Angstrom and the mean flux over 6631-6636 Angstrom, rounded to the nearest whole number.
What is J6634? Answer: 386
